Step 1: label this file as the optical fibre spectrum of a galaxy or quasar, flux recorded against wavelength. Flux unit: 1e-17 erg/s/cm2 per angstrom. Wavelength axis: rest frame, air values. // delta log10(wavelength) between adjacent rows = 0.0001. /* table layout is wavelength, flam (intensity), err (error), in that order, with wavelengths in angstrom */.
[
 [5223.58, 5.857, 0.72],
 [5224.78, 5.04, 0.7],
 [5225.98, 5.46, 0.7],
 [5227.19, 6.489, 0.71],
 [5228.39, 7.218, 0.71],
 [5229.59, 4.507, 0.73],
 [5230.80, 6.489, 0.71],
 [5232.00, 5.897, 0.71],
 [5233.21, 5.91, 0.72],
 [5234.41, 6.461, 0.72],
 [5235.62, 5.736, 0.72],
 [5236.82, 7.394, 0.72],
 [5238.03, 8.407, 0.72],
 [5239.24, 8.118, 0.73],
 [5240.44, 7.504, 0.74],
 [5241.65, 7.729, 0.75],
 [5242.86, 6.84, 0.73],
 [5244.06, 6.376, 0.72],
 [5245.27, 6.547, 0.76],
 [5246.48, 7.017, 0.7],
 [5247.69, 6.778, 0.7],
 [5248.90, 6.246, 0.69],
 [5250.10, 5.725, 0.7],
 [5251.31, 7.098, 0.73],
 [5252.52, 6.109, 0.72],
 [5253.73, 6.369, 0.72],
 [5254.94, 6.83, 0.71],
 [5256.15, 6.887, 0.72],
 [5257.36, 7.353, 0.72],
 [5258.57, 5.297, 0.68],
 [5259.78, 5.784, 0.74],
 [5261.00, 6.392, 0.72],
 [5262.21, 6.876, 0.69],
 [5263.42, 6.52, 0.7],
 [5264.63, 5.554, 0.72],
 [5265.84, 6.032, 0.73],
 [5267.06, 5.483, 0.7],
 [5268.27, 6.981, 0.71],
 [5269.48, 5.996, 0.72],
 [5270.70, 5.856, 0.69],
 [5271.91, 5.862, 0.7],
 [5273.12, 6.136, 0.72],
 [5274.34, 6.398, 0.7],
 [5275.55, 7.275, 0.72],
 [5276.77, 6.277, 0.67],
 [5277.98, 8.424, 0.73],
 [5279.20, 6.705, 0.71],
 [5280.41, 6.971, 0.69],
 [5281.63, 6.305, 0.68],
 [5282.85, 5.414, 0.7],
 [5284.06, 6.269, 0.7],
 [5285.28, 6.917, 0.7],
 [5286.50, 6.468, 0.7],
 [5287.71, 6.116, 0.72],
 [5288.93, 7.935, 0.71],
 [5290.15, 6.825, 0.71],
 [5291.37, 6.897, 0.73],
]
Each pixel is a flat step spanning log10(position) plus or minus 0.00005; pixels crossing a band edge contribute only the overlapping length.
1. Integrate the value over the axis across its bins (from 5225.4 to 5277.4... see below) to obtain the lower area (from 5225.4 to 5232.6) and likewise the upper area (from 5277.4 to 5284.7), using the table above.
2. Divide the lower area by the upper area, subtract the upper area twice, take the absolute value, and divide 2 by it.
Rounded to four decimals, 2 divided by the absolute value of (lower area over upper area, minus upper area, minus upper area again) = 0.0207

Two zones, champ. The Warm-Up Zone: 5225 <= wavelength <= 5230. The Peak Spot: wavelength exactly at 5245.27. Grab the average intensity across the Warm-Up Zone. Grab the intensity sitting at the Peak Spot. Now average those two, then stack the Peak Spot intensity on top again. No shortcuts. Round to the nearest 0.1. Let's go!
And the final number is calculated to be 12.8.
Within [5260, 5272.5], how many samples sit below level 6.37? 6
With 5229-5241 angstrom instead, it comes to 4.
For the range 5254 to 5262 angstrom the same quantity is 2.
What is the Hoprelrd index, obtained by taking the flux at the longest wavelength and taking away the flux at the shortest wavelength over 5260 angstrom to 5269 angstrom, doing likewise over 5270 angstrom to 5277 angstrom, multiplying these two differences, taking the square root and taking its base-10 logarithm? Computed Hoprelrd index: -0.30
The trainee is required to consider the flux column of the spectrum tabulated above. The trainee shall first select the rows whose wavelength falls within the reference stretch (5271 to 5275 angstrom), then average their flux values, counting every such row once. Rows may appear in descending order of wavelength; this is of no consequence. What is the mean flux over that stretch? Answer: 6.1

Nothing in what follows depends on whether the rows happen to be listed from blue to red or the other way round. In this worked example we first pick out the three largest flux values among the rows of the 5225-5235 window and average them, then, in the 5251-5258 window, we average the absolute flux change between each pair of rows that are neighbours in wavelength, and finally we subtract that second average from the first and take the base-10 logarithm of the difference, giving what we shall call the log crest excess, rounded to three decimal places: 0.798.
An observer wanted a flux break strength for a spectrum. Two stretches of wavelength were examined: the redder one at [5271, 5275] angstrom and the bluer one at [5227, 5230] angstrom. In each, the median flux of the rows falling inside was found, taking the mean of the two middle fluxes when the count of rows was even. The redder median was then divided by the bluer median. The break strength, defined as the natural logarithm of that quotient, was -0.06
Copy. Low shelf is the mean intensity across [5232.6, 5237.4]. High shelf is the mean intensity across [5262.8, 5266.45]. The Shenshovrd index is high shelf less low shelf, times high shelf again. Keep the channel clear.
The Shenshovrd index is -2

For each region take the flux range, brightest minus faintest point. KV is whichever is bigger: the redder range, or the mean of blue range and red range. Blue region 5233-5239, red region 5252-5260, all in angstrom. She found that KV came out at 2.36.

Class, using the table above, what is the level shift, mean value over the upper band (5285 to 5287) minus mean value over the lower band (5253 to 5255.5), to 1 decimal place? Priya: 0.1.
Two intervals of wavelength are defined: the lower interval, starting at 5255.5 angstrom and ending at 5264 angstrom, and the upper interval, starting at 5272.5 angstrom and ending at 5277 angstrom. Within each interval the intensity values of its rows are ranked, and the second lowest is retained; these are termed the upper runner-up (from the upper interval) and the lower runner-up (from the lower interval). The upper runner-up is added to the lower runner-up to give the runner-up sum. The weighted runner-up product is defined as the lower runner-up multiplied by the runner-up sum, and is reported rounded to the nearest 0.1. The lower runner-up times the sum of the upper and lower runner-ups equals 69.8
